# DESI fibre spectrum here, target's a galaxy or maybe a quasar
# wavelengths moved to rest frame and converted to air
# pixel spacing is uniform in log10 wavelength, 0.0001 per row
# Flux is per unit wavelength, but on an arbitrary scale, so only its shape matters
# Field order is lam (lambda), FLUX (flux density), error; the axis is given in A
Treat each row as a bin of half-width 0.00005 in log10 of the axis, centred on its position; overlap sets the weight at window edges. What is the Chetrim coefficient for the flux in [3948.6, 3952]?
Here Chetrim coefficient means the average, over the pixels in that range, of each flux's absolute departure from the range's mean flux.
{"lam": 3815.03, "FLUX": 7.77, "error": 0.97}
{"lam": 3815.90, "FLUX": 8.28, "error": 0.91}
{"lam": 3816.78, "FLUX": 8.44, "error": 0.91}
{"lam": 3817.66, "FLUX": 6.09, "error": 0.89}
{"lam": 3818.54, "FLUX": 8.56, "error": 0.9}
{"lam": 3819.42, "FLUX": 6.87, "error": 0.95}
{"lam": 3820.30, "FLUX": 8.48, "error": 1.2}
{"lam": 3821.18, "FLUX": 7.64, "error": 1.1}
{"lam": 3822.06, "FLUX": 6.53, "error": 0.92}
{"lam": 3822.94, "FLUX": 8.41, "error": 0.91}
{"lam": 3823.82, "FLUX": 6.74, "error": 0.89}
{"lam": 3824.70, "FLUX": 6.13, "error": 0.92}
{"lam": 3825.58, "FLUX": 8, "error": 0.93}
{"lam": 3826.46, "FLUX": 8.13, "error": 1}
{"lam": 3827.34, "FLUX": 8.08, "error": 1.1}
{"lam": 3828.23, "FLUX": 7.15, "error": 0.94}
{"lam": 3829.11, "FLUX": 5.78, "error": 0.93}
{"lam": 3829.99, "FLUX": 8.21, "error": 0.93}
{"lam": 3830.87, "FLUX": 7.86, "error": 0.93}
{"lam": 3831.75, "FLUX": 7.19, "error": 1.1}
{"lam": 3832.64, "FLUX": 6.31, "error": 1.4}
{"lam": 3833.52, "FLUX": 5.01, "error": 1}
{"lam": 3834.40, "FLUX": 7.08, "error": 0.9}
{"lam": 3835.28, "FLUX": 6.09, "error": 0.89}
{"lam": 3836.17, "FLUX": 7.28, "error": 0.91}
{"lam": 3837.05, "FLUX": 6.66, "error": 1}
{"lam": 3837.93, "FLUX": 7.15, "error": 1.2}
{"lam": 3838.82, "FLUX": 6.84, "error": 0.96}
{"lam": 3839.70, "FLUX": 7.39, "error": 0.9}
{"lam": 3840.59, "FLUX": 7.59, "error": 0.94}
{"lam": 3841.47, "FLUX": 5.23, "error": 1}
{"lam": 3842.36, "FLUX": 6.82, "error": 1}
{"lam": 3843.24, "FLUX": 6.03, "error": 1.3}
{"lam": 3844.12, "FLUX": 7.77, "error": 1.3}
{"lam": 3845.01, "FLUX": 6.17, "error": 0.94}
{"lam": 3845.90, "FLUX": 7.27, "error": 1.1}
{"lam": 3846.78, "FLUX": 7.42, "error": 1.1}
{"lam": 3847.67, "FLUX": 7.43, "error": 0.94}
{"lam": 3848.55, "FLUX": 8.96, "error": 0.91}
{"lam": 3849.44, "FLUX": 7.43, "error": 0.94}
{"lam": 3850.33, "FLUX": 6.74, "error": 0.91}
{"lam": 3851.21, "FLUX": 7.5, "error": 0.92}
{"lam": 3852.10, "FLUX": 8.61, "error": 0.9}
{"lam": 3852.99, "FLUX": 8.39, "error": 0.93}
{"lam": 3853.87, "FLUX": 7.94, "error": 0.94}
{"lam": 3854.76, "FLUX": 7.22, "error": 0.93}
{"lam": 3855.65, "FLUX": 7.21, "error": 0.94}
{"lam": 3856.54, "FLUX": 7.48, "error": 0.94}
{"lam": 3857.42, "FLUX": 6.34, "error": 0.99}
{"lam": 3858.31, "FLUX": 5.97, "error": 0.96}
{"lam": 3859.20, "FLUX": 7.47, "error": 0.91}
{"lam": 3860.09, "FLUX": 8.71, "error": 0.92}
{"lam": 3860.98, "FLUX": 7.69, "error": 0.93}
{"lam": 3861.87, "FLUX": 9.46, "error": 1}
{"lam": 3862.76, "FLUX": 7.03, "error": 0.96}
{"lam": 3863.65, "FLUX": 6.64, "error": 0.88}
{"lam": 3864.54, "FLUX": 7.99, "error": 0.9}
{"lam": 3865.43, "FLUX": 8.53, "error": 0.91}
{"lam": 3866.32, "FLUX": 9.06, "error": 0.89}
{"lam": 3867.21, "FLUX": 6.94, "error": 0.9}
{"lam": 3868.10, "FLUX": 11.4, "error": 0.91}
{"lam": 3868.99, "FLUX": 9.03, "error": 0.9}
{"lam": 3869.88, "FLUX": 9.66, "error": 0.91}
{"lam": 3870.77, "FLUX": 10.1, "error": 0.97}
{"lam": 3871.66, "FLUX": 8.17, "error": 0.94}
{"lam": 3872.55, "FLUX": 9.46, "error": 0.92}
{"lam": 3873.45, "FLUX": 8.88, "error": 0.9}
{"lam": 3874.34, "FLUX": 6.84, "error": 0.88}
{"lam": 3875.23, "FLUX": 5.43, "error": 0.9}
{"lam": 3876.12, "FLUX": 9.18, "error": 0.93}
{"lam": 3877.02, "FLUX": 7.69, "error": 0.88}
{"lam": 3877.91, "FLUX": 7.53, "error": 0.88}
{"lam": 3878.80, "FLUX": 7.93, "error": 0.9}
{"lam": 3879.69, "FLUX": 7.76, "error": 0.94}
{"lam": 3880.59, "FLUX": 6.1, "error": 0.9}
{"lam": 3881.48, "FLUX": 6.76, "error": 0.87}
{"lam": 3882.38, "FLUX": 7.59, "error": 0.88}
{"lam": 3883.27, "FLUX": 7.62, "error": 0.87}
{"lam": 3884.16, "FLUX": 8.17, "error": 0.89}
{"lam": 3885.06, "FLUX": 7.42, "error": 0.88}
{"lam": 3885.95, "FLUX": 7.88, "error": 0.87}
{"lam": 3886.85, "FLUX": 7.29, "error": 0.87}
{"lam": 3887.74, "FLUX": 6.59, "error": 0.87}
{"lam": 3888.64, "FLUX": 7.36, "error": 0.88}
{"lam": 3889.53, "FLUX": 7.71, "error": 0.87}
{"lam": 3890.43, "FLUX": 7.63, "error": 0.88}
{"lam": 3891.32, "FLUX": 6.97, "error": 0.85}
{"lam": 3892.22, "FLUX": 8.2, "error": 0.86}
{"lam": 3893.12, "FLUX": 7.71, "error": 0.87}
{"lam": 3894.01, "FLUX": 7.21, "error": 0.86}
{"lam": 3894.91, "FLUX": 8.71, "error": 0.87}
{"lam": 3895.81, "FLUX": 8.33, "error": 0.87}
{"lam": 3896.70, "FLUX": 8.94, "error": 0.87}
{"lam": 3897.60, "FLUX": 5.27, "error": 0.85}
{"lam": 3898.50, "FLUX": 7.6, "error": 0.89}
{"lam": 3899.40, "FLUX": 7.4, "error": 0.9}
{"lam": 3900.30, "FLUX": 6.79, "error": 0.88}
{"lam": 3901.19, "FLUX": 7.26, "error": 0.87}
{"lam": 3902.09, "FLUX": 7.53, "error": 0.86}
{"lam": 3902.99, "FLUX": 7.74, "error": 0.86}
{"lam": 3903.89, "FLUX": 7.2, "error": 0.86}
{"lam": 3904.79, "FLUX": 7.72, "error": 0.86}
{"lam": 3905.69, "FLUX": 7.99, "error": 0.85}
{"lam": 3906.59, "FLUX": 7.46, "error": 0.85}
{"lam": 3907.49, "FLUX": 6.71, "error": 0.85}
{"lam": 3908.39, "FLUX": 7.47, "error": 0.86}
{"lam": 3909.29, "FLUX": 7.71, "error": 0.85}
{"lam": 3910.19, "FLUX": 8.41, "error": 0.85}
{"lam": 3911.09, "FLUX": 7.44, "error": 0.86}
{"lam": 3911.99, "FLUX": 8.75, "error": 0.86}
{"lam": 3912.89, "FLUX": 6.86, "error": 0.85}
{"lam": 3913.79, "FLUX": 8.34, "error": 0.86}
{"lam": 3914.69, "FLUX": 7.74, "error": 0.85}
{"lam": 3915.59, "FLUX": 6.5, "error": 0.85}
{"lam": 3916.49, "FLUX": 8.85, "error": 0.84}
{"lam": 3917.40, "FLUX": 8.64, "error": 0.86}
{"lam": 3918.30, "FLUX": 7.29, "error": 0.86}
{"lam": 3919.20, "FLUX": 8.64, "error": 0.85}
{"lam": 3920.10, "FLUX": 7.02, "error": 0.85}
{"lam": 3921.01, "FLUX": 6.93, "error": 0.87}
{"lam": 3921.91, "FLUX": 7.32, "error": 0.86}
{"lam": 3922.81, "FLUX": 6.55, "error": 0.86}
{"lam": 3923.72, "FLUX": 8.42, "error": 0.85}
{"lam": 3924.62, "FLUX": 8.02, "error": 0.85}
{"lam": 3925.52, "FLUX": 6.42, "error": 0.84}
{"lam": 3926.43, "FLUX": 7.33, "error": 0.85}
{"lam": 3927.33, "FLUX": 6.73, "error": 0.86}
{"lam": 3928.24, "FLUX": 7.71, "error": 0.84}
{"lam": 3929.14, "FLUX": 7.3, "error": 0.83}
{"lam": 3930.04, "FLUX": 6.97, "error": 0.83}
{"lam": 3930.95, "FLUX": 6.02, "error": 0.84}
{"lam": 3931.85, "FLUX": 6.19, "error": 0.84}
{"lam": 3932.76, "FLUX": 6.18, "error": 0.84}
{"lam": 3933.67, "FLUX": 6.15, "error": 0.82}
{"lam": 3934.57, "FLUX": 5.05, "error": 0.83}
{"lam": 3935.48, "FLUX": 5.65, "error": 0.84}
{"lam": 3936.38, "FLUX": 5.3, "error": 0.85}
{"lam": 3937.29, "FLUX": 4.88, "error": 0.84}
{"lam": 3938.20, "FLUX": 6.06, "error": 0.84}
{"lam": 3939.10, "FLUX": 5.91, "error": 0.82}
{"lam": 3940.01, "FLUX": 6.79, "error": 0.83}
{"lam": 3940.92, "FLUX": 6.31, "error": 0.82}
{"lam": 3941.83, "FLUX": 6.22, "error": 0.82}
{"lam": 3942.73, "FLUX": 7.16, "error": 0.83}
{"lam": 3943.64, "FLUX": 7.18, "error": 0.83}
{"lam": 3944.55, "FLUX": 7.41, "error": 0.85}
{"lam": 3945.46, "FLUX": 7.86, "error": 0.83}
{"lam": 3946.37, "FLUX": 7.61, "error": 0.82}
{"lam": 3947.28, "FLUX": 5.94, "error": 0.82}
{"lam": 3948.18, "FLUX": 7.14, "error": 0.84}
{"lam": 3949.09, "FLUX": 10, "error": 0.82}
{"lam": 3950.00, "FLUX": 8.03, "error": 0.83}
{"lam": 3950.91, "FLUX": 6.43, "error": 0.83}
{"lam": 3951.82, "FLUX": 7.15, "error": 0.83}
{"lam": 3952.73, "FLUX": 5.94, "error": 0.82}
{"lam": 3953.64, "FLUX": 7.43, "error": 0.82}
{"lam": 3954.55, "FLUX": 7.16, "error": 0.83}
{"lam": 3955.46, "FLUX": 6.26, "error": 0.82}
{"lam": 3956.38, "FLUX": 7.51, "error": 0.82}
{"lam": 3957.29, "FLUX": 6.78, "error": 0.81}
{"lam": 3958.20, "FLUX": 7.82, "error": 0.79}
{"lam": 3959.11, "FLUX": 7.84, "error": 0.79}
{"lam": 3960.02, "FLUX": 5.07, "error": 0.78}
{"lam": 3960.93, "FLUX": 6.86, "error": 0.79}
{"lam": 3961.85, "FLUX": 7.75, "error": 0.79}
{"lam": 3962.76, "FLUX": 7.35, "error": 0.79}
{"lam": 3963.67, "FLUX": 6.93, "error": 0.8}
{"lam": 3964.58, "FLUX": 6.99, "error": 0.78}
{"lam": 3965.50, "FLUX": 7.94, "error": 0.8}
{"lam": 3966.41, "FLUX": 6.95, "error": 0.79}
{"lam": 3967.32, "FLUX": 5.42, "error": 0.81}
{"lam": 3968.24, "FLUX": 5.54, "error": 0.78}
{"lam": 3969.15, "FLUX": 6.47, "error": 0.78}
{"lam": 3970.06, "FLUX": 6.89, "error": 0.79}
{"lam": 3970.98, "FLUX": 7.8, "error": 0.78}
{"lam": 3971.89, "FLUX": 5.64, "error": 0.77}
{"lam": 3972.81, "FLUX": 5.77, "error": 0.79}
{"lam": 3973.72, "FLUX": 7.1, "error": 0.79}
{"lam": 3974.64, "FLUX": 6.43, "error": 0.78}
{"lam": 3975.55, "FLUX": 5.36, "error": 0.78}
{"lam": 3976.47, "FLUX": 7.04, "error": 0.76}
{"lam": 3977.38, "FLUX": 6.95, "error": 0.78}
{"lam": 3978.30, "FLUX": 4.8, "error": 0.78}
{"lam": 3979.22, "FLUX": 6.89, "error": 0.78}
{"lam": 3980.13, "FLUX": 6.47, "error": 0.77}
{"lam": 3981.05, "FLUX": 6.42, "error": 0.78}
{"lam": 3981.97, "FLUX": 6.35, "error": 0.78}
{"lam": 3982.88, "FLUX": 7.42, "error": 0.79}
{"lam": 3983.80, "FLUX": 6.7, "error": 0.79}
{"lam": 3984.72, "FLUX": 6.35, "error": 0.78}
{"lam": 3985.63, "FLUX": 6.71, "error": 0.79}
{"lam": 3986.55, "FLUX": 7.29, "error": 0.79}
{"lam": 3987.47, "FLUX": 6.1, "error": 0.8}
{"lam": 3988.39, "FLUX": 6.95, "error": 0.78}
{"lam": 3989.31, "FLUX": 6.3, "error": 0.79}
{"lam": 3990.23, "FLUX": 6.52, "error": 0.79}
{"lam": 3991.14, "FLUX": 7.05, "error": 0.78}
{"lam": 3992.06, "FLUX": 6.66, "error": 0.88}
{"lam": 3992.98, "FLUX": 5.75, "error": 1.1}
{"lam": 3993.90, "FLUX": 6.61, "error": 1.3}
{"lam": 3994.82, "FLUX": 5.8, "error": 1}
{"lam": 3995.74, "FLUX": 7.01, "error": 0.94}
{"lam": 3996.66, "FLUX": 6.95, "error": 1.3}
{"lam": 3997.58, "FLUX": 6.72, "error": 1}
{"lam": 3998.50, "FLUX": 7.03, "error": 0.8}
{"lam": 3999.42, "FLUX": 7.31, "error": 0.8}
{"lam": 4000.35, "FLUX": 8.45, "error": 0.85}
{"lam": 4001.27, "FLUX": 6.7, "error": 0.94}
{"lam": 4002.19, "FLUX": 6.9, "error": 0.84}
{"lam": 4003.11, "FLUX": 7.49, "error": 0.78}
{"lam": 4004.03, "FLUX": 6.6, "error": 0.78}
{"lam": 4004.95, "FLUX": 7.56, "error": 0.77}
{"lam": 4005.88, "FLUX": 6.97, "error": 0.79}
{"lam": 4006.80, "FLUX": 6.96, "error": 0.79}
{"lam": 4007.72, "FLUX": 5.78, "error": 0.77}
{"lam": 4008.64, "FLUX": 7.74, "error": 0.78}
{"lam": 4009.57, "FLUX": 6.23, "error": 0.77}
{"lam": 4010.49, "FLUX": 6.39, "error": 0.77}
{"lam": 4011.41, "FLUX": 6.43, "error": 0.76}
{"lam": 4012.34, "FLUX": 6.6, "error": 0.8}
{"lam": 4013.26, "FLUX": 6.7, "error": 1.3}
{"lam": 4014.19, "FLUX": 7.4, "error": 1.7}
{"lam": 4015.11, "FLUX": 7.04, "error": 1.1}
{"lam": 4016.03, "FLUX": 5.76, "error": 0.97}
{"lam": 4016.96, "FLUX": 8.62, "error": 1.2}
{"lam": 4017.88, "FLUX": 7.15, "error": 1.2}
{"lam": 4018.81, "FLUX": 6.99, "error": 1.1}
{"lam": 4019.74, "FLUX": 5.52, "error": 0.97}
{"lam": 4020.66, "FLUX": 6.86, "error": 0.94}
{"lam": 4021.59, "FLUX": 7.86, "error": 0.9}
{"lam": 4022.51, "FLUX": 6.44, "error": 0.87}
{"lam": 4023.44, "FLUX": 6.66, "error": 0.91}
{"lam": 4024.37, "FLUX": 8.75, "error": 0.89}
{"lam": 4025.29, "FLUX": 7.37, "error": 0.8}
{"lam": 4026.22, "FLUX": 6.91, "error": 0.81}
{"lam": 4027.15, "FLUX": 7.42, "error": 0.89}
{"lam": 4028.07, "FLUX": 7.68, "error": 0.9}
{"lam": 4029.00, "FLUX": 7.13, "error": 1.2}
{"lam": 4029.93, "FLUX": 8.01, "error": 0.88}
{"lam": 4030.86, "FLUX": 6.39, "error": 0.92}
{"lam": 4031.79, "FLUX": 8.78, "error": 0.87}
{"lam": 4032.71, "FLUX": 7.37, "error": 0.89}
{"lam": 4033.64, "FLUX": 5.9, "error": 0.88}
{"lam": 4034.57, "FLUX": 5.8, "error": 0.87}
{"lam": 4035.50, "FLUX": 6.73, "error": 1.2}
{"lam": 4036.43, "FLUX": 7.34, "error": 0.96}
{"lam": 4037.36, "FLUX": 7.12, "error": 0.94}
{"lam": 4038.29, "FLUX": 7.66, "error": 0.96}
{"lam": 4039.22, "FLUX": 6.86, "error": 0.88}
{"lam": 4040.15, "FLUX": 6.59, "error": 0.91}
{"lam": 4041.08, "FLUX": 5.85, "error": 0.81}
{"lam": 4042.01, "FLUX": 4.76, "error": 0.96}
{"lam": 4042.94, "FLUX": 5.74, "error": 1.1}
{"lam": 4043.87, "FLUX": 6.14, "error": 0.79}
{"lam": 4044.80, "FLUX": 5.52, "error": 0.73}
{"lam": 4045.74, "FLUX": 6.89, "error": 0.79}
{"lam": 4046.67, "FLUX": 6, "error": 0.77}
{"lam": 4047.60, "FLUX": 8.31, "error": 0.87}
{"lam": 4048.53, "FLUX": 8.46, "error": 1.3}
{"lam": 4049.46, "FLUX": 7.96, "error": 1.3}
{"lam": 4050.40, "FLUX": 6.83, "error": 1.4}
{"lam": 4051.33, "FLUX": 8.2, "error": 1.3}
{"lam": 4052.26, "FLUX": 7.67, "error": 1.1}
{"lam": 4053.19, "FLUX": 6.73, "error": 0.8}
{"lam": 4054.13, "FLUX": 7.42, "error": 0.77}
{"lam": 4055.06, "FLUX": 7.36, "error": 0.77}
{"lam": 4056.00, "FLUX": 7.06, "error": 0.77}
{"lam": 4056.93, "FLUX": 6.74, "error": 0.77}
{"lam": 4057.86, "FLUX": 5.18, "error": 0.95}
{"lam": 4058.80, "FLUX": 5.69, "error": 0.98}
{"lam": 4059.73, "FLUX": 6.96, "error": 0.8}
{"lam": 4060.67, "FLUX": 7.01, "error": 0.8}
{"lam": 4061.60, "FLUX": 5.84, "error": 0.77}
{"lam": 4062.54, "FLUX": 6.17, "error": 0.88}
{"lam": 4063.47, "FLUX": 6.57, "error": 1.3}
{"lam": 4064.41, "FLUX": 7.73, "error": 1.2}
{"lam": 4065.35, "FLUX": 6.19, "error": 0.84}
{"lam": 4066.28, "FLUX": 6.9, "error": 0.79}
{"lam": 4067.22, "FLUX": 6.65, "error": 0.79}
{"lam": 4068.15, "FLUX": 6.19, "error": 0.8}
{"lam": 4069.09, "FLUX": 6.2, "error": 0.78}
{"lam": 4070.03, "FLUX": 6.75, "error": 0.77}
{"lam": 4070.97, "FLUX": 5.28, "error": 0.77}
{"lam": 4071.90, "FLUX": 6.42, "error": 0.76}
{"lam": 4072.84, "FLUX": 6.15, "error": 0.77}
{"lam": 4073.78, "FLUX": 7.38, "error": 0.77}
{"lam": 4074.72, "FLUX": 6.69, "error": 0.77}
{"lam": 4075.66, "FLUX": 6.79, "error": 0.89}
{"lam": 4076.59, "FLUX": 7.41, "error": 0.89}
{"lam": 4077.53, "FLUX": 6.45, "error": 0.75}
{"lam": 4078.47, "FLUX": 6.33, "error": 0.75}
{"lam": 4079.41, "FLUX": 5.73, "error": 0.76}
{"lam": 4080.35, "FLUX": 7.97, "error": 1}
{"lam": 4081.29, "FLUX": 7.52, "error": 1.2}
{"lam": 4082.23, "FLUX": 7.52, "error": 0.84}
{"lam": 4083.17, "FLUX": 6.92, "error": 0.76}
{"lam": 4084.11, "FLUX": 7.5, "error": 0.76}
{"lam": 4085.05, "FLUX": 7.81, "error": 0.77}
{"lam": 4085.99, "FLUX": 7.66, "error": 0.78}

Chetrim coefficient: 1.11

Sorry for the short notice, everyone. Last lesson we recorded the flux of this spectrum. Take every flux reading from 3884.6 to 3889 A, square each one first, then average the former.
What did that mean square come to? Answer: 54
